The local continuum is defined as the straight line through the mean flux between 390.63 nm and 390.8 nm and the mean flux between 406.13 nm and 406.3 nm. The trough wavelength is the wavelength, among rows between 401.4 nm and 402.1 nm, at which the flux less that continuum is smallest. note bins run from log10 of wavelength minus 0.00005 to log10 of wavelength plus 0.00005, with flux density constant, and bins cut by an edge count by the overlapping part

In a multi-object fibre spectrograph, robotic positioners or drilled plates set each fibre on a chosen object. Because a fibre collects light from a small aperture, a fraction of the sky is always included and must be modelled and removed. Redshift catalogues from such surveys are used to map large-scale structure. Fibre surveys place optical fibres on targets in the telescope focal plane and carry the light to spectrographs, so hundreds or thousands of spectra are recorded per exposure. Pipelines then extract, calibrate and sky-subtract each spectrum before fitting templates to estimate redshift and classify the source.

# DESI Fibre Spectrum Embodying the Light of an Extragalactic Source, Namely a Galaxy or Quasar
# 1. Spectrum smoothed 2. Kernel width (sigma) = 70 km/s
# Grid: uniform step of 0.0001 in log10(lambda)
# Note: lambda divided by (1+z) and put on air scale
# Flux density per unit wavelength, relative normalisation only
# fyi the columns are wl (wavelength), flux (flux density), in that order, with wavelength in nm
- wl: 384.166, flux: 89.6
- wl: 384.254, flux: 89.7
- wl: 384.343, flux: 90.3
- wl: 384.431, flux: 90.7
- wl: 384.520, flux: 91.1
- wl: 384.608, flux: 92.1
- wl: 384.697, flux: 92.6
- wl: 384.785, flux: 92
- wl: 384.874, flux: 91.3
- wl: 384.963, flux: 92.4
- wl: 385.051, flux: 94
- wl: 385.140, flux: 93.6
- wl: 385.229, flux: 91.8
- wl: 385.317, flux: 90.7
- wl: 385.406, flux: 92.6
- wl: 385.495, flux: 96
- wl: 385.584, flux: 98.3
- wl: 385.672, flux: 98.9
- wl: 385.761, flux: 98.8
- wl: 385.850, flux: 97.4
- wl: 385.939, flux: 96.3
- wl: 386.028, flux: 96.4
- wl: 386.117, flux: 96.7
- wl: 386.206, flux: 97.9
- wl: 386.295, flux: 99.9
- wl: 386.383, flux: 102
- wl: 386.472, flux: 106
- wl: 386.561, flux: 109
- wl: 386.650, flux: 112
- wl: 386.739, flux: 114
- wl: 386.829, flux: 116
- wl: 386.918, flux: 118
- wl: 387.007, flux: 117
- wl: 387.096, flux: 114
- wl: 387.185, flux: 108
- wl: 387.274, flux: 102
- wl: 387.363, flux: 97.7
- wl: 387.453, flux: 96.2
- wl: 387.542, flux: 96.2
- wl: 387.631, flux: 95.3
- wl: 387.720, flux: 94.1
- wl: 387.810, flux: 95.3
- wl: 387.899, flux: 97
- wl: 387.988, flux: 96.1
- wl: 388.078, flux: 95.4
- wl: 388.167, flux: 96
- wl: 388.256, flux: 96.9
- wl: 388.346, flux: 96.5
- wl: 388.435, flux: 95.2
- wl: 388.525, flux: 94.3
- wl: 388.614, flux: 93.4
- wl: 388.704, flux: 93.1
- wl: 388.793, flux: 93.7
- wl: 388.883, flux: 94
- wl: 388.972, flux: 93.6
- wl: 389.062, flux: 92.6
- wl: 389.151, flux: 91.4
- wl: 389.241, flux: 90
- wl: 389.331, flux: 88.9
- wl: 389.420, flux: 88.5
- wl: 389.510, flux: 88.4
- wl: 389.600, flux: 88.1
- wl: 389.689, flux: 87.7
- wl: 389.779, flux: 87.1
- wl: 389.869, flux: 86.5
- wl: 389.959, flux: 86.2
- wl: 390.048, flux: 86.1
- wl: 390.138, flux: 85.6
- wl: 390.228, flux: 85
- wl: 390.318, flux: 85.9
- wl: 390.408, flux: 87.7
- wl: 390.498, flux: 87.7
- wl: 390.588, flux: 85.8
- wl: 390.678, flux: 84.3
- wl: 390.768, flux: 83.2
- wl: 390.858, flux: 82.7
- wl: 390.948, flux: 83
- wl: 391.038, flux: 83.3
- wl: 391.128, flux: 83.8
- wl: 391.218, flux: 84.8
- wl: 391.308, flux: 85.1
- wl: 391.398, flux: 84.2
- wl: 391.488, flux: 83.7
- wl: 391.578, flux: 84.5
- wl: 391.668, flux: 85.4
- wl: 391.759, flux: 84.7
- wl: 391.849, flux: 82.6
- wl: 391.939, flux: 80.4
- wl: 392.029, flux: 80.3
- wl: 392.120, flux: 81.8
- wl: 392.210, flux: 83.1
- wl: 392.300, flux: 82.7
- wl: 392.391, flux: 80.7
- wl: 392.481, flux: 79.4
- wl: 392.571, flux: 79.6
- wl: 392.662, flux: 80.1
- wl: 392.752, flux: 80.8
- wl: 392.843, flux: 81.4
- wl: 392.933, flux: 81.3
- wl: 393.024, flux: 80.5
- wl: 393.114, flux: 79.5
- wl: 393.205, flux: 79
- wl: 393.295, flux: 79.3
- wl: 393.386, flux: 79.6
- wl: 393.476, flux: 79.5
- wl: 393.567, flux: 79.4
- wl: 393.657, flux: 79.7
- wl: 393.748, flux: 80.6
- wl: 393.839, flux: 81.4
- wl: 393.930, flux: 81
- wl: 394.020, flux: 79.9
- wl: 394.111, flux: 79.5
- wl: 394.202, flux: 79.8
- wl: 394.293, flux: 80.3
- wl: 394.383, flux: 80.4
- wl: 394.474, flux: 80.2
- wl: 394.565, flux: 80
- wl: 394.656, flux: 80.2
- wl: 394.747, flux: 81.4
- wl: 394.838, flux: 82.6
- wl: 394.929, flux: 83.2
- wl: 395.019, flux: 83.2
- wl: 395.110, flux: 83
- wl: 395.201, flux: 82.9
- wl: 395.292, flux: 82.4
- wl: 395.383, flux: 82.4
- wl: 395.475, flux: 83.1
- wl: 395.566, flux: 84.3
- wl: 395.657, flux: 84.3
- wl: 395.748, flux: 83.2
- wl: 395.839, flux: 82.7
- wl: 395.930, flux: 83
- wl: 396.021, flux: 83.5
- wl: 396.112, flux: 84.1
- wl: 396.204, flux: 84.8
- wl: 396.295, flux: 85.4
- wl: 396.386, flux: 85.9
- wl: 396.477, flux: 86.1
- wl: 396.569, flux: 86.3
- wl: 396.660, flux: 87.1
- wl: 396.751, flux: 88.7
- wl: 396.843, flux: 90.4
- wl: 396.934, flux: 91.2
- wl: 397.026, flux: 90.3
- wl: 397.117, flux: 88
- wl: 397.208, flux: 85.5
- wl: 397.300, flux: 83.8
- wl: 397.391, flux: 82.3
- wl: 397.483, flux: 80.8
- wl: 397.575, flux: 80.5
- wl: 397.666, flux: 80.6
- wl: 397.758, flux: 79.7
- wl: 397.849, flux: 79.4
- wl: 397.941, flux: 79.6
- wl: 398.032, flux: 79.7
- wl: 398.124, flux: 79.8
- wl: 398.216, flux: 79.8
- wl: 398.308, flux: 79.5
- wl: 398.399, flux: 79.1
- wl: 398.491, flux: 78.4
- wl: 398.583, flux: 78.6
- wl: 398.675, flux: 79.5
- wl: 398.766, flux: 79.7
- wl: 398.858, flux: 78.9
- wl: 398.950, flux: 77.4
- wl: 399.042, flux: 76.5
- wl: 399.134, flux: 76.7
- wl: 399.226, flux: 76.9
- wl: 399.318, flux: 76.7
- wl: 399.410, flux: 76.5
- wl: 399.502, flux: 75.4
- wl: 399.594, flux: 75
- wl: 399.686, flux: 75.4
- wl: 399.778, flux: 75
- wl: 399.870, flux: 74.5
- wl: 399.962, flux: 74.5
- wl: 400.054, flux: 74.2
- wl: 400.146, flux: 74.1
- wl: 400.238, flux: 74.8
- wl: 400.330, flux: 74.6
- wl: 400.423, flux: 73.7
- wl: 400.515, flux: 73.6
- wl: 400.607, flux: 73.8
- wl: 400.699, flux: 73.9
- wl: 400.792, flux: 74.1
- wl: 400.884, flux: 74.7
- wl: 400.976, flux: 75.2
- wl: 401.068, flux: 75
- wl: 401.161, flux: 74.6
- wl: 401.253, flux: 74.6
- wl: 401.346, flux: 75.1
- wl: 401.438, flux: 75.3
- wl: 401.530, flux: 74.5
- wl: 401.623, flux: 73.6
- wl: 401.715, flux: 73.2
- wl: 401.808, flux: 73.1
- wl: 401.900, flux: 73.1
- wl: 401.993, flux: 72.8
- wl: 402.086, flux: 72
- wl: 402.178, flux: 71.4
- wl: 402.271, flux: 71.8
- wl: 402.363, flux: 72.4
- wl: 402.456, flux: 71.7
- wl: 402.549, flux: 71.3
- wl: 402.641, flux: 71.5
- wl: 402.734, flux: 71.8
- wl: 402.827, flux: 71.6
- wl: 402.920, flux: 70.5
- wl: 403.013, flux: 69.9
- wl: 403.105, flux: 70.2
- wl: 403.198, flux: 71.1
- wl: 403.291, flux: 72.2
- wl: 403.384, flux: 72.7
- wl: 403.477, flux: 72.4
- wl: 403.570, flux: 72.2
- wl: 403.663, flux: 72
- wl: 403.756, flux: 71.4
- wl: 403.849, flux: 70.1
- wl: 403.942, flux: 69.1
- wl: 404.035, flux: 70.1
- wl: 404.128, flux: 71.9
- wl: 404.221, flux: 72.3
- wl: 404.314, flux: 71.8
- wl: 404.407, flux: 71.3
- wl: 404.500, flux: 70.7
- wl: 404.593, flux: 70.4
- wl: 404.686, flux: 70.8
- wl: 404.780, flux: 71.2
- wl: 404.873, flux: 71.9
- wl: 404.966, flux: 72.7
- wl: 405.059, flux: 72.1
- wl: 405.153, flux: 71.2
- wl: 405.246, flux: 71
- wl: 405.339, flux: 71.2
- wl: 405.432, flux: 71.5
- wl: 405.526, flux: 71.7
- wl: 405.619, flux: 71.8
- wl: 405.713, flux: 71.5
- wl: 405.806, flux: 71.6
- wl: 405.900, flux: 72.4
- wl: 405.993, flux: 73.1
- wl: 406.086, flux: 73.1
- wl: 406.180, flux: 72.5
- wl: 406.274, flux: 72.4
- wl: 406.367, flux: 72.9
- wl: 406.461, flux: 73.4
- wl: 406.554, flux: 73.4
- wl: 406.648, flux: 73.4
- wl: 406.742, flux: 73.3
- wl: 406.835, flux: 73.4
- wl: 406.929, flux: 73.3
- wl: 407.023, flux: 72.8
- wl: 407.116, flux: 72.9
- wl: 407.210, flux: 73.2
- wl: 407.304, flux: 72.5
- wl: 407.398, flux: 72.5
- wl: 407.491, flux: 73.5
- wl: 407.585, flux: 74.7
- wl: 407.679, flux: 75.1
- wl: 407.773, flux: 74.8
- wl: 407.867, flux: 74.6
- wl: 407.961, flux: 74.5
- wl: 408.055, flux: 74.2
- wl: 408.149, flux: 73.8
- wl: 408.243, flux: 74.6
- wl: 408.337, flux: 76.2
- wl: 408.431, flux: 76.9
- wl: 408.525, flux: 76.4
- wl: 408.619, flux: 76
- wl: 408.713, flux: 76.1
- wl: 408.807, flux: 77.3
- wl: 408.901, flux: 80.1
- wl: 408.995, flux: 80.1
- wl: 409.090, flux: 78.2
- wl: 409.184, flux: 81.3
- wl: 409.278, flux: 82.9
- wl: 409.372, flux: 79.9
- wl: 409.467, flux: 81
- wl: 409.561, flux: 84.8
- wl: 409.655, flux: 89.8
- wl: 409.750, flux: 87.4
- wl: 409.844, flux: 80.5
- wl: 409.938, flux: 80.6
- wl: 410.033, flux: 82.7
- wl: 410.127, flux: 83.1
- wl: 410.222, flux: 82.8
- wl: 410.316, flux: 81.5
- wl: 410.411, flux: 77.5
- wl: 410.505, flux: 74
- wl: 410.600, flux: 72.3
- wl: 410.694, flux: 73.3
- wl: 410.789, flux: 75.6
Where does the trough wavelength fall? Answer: 402.086 nm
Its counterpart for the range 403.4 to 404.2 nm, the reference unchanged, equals 403.942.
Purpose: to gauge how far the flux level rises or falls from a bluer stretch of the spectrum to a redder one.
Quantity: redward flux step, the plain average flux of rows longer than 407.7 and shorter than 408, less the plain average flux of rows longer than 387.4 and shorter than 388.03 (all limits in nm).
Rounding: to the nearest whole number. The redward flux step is -21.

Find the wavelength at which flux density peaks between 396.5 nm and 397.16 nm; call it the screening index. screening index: 396.934 nm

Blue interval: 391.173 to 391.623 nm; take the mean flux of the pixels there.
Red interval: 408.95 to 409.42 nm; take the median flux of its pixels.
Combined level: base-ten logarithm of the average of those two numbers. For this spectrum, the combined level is 1.92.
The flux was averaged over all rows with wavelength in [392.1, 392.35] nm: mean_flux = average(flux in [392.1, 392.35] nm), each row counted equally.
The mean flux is 83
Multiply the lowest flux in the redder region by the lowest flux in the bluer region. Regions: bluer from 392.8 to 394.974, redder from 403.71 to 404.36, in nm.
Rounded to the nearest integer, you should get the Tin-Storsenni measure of 5459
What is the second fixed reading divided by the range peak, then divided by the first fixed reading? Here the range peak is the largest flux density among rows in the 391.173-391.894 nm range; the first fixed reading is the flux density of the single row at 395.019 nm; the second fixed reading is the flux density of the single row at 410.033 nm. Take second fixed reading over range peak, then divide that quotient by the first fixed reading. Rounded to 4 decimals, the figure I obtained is 0.0116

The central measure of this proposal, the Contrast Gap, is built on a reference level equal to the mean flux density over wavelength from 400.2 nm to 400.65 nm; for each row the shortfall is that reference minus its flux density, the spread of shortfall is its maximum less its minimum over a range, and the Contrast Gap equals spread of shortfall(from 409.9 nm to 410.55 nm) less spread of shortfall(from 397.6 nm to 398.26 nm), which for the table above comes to 7.9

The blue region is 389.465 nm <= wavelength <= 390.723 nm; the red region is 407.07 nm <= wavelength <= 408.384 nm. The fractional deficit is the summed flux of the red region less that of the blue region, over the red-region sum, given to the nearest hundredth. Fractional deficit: -0.17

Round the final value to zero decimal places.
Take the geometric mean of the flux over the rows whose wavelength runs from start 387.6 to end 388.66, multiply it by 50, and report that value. 4773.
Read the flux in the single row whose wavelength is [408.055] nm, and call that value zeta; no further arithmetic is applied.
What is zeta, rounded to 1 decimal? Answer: 74.2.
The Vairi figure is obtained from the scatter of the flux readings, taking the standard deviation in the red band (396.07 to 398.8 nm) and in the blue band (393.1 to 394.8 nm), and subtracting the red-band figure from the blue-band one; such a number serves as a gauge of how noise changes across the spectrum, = -3.3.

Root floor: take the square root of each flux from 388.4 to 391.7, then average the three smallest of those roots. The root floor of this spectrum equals 9.1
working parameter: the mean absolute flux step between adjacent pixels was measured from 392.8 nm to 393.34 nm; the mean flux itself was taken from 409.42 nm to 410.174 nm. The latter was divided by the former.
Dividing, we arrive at 155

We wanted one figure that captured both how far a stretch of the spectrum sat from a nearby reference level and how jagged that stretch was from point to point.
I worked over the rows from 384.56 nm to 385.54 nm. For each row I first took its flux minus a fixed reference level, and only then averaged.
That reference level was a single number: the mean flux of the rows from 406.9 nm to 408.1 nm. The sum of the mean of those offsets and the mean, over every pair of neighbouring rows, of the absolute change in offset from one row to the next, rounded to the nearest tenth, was 20.2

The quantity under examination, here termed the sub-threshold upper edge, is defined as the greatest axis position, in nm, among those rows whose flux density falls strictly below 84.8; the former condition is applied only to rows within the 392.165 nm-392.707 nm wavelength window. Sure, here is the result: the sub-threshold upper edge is 392.662 nm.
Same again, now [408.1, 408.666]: 408.619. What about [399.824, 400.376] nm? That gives 400.330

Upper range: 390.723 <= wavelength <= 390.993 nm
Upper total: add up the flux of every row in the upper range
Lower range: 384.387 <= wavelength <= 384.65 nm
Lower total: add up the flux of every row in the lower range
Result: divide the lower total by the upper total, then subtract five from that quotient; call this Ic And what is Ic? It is -3.90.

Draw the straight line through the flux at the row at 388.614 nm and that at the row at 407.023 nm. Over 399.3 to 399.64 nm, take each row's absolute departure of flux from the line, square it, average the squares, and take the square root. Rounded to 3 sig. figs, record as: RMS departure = 5.40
